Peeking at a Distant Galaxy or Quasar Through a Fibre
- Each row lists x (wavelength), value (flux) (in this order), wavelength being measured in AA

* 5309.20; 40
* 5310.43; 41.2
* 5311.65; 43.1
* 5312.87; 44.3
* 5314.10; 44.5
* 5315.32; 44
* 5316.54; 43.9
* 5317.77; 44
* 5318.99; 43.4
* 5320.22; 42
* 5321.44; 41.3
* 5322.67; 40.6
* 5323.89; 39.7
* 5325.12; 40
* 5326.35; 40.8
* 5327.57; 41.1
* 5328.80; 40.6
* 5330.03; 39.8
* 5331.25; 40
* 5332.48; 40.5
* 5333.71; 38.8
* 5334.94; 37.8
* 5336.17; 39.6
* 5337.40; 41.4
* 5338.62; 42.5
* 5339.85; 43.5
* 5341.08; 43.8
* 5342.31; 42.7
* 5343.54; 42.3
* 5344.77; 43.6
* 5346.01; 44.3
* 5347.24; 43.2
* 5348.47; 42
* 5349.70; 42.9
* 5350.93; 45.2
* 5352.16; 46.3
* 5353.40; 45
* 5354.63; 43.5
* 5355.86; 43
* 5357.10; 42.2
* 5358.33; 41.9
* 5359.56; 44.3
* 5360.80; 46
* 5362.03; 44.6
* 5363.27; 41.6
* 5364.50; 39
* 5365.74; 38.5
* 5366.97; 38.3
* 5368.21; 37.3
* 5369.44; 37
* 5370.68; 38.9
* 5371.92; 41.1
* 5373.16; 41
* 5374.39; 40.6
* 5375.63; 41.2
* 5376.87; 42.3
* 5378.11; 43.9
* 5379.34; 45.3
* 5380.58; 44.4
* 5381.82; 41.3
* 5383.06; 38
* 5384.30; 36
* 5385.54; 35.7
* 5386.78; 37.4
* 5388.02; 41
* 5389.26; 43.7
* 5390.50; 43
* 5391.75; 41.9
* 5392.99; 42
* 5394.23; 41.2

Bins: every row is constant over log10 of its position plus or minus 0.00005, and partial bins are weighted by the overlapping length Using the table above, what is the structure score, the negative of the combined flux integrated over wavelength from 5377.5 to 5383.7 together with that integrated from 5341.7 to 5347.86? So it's -530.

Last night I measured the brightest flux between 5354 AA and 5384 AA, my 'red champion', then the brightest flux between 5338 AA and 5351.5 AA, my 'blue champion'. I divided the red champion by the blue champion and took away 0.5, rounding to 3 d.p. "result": 0.518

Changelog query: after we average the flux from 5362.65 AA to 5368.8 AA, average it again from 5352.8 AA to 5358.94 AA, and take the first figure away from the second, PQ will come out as 4.2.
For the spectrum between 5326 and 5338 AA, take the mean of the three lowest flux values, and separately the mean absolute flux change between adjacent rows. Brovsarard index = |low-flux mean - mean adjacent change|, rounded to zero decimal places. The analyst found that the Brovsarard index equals 38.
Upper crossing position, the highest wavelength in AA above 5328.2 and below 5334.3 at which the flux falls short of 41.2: 5333.71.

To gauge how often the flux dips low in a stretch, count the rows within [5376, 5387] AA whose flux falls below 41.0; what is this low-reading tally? 4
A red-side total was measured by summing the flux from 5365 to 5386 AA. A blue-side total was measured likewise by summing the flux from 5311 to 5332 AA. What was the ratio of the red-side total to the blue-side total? 0.95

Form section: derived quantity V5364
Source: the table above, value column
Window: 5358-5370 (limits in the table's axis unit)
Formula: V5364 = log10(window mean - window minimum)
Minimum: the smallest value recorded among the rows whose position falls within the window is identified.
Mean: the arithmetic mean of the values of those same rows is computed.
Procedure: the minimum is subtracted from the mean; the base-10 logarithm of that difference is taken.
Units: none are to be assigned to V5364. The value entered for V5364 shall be 0.59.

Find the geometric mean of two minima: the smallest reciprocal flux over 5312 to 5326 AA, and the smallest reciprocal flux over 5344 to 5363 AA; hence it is 0.0220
